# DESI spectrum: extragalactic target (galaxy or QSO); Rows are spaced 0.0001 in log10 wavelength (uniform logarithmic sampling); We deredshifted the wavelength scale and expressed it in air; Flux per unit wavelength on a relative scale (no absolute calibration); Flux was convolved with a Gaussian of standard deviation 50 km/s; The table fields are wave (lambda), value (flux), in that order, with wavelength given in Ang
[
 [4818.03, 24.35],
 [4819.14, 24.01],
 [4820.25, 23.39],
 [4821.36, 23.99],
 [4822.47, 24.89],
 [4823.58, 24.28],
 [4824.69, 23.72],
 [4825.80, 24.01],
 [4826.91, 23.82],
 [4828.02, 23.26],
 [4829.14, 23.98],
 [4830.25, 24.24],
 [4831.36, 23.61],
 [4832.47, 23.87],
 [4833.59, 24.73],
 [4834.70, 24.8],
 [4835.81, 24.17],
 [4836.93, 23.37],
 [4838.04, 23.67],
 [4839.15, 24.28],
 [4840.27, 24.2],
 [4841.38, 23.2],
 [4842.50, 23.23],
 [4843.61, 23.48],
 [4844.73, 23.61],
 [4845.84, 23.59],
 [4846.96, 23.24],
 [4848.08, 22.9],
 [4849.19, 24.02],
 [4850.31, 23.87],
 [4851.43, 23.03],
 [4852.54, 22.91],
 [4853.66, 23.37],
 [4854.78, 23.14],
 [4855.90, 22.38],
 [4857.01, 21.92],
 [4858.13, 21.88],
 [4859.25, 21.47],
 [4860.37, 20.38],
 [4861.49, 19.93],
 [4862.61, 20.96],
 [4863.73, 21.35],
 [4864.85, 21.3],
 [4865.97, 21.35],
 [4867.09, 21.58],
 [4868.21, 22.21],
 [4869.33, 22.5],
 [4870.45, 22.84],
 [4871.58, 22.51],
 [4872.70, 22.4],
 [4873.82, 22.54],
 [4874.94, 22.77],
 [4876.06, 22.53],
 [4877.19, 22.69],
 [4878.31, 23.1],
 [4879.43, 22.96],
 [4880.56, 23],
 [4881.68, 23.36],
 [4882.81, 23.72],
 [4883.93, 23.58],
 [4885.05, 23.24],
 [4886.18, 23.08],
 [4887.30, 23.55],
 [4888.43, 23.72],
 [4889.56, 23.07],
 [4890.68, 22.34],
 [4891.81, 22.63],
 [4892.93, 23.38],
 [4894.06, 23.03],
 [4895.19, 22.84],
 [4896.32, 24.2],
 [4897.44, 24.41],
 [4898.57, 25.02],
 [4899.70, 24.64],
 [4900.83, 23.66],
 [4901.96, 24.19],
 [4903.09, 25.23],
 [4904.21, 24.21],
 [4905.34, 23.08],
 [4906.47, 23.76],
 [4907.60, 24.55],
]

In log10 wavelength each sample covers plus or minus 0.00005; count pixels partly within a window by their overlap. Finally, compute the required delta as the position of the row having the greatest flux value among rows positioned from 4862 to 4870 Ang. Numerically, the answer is 4869.33 Ang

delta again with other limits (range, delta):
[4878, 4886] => 4882.81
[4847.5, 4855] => 4849.19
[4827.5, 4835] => 4834.70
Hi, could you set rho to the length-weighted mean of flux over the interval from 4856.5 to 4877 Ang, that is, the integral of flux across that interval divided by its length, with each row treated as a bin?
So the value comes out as 21.8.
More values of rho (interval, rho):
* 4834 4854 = 23.6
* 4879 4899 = 23.4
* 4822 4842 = 24.0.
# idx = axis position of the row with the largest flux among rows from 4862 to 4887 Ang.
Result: 4882.81 Ang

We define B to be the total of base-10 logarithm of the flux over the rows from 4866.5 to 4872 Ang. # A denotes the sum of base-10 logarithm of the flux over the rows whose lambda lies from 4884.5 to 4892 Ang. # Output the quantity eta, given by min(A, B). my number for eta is 6.7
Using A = 10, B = 6.7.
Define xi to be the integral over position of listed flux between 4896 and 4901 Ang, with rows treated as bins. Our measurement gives 122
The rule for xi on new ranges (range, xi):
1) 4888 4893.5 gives 127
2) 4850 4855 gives 116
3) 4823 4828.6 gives 133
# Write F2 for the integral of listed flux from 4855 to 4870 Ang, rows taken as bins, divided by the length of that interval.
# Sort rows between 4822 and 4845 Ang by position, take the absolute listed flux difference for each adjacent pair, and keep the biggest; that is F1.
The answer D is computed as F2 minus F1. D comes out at 20.5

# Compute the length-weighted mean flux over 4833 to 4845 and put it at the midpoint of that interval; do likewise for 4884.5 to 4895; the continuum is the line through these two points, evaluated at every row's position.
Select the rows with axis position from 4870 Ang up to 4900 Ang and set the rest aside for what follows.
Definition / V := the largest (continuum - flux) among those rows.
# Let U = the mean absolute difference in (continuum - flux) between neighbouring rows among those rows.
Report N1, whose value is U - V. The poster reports -0.60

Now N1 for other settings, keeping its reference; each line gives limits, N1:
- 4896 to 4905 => 1.42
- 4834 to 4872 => -3.18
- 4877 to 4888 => -0.33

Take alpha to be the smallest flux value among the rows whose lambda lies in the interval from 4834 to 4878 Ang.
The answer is 19.93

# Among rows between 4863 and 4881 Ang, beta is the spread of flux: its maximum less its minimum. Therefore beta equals 1.8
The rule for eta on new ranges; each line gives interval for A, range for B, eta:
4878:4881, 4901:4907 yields 4.1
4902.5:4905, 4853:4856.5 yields 2.8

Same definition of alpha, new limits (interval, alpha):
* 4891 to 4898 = 22.63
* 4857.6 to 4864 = 19.93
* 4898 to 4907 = 23.08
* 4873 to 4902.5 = 22.34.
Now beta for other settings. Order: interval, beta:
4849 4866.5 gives 4.1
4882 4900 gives 2.7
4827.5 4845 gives 1.6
